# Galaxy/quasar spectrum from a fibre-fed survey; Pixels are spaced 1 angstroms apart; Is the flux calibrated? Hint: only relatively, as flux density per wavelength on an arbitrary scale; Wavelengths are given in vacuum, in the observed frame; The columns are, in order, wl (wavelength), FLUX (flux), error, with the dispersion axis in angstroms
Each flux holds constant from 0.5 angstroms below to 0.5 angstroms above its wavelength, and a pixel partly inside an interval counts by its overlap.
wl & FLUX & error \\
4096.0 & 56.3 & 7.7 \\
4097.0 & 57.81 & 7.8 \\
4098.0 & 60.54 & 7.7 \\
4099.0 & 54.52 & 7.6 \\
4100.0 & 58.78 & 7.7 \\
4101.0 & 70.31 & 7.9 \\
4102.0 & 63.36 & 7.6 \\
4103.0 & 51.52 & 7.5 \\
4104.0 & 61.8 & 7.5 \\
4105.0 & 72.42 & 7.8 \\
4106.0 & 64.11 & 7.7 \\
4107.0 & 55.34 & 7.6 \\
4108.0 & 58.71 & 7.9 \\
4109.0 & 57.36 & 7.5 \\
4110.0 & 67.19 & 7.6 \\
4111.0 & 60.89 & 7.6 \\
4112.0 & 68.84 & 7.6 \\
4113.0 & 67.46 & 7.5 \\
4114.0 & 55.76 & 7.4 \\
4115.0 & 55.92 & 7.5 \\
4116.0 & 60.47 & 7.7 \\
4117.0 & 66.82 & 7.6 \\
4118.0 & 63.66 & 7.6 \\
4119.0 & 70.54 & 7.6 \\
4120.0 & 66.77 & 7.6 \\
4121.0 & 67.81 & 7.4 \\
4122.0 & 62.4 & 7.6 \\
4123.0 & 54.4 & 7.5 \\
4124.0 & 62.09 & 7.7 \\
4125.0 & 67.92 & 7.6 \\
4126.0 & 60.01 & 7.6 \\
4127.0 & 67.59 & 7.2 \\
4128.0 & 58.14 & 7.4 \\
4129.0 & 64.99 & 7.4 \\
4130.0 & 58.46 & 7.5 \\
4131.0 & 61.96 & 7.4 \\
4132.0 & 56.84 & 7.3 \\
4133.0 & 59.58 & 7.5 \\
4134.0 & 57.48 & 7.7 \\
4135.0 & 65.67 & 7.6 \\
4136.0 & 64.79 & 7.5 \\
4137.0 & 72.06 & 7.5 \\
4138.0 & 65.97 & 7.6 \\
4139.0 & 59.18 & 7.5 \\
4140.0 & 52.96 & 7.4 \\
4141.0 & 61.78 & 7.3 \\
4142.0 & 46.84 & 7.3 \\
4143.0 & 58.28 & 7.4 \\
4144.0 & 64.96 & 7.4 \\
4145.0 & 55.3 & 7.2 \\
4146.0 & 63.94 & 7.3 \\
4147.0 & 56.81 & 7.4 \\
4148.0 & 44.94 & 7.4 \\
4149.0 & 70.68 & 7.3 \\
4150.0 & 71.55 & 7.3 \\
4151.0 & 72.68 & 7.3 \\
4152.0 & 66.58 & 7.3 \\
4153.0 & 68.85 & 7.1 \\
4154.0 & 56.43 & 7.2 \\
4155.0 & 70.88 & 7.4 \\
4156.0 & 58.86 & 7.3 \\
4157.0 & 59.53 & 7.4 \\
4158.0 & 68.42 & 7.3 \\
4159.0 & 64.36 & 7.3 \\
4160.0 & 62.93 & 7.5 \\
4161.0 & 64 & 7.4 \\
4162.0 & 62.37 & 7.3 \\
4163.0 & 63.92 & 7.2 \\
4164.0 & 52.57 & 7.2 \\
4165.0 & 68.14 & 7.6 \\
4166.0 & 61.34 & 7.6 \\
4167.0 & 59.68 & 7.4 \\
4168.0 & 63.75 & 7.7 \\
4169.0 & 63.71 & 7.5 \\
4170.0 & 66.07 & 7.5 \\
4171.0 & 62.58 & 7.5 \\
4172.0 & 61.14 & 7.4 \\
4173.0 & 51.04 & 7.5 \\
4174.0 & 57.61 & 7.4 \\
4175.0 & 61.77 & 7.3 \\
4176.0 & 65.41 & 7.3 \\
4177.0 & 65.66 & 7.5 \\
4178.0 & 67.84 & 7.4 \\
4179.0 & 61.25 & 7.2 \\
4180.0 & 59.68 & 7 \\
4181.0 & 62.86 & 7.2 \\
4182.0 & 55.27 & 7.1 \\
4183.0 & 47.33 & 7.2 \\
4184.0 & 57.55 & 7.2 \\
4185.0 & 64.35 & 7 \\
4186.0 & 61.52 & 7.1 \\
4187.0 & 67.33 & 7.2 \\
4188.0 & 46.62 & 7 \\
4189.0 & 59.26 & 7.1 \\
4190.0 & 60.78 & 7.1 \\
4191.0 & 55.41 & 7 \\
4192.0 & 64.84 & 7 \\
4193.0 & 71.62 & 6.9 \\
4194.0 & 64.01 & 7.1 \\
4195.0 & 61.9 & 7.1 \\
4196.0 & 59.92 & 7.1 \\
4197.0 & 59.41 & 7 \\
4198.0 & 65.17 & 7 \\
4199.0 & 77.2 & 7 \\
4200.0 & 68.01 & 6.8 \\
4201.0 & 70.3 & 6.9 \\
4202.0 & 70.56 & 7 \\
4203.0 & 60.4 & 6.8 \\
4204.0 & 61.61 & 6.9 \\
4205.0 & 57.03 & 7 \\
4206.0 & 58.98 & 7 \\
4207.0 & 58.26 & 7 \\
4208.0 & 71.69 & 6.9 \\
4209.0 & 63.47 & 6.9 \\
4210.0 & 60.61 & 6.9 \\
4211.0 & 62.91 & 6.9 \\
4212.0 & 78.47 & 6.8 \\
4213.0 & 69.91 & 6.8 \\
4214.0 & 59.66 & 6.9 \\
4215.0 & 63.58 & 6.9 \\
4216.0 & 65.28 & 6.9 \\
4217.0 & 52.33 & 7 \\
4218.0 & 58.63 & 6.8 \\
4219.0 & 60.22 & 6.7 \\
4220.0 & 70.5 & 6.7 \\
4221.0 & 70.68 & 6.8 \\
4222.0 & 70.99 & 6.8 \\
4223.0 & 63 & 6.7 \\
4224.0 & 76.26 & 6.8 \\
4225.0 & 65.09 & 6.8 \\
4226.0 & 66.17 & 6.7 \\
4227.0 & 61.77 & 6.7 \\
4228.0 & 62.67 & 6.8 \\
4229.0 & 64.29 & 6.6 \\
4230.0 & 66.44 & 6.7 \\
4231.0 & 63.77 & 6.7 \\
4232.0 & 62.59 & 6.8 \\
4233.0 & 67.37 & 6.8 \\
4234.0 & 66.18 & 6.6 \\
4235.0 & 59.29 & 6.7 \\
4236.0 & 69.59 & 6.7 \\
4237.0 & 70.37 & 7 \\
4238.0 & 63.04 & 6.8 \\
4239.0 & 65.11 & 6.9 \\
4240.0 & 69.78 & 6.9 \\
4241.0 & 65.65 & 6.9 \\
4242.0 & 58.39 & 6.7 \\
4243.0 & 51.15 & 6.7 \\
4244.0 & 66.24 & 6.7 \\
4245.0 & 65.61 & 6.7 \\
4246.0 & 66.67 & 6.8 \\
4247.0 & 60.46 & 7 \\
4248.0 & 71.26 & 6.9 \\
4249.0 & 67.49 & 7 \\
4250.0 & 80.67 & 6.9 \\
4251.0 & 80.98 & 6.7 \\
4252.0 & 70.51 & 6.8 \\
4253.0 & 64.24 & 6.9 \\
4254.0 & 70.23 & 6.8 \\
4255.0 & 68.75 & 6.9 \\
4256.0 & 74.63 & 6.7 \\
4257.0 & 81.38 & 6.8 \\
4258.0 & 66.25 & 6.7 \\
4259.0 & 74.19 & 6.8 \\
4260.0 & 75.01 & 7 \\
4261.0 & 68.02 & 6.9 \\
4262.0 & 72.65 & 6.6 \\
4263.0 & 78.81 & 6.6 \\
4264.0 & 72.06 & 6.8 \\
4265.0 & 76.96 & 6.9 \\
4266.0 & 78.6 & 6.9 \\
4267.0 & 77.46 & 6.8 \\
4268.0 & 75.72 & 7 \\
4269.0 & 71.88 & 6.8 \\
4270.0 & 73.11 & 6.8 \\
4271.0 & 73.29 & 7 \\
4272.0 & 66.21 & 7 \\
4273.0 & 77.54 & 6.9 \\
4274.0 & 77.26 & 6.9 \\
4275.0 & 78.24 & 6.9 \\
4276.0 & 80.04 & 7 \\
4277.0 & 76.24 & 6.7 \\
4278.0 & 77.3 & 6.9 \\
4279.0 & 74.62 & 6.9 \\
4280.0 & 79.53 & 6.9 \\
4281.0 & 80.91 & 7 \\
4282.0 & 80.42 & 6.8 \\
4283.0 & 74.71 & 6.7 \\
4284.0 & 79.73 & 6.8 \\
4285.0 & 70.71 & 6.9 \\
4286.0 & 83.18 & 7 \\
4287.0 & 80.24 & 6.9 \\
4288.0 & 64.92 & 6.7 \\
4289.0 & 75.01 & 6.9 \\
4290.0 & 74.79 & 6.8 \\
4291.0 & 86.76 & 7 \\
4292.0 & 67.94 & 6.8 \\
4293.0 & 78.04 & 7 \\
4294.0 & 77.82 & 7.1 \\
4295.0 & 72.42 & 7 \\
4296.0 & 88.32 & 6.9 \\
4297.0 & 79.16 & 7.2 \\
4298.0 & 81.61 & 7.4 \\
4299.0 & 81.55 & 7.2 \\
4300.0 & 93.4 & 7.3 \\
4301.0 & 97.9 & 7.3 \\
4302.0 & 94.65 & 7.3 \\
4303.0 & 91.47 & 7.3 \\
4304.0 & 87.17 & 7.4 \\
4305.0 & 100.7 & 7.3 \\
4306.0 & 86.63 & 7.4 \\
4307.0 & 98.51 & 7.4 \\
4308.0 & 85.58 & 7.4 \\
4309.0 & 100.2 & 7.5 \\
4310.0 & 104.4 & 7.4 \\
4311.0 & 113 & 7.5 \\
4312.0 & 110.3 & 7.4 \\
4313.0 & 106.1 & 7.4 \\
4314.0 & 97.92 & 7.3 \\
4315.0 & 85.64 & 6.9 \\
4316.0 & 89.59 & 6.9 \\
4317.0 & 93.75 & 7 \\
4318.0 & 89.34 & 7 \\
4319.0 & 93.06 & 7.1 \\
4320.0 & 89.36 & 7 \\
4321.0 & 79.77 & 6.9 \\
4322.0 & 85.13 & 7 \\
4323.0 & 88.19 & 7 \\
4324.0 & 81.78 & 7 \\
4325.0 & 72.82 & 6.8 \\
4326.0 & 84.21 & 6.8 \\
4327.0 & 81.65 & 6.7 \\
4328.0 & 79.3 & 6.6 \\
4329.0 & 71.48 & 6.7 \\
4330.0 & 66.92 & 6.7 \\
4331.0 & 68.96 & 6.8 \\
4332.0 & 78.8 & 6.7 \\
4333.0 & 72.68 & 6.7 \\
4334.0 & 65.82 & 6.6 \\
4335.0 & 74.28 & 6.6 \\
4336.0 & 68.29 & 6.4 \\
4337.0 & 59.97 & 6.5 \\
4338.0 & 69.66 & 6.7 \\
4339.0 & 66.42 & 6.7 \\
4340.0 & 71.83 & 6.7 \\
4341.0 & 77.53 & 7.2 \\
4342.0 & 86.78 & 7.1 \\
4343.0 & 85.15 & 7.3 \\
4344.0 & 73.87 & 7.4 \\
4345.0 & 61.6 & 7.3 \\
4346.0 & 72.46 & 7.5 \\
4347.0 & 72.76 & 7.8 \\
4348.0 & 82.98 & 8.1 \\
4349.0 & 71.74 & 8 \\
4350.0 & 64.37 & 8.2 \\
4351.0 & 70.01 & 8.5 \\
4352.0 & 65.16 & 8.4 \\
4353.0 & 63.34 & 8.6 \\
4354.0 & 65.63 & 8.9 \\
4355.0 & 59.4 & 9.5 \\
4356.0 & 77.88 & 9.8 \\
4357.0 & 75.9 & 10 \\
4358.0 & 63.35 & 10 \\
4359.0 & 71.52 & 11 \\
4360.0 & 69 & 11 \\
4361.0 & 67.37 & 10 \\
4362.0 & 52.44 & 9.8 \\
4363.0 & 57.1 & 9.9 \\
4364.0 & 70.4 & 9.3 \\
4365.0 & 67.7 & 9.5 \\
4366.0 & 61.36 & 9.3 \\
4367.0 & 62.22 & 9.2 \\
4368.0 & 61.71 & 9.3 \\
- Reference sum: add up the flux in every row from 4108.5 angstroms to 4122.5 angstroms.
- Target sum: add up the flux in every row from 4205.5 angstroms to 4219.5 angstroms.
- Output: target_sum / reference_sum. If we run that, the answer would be 0.99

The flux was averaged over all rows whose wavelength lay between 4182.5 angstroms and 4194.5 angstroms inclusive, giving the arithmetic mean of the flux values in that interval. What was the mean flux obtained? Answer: 60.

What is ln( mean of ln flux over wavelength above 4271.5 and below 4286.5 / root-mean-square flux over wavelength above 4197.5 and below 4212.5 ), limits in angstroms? -2.72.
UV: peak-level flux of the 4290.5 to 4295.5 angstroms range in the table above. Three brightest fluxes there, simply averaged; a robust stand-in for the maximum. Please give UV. 80.9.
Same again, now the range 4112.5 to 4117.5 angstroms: 64.9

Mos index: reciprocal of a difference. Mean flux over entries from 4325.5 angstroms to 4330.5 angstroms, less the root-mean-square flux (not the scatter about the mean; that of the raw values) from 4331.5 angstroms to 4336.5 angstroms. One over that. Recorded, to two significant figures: 0.22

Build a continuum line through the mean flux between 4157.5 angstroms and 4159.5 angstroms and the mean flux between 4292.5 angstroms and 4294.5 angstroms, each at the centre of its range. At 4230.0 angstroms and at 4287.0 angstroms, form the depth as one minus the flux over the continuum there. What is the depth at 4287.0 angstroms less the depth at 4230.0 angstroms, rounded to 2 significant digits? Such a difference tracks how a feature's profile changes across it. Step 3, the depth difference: -0.12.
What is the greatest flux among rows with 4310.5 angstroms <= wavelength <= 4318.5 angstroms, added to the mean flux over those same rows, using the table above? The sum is 211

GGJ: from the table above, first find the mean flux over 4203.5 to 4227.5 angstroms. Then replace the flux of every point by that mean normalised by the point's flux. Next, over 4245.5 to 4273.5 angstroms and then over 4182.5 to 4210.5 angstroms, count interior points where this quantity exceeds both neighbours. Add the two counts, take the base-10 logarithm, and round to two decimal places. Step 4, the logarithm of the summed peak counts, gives 1.23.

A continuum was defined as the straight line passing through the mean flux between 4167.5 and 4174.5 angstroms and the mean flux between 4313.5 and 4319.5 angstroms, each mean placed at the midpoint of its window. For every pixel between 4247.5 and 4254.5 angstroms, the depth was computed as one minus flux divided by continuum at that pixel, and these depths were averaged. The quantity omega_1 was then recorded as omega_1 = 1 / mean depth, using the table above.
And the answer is 14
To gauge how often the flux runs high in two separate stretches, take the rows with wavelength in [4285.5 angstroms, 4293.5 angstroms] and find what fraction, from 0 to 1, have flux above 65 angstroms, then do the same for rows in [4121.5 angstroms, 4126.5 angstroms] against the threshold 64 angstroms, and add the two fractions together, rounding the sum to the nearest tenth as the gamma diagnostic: 1.1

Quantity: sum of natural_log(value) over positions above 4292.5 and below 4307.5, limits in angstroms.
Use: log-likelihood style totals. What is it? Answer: 67.0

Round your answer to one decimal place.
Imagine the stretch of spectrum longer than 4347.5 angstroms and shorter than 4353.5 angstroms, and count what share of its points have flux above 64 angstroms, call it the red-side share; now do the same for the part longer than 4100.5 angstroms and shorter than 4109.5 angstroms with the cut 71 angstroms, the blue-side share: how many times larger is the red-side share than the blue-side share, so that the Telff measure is 7.5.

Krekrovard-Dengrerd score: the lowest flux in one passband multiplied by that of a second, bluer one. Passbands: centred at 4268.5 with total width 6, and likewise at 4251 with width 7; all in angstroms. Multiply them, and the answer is 4618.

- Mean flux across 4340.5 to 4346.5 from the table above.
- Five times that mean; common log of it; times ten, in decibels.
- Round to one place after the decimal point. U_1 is 25.8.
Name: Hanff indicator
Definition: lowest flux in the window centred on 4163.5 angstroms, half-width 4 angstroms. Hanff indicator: 52.57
